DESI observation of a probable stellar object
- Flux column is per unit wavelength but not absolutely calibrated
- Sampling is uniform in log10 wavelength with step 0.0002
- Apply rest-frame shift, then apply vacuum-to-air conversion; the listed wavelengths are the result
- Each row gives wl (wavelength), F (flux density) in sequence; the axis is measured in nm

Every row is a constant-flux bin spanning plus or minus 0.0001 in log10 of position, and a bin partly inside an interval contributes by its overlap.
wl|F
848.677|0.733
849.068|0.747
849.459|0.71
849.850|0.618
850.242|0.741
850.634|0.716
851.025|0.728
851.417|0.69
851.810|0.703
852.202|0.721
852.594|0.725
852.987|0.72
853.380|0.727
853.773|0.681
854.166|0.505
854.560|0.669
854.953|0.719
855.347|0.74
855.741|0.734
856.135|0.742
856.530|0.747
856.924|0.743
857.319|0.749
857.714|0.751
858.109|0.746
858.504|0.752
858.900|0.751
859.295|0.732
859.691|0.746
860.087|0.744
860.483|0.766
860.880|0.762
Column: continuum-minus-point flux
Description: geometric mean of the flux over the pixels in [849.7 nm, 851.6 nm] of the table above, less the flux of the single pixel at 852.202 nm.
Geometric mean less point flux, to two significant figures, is -0.024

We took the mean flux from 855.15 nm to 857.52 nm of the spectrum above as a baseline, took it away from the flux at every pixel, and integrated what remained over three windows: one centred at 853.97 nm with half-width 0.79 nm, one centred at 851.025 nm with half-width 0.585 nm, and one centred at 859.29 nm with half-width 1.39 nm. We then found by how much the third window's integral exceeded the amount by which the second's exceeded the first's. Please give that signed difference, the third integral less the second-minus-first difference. -0.10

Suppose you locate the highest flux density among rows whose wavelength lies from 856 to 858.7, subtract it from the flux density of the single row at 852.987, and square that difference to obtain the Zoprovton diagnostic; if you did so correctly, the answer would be 0.0010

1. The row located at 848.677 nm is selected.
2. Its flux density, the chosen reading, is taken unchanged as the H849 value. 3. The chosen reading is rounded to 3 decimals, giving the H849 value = 0.733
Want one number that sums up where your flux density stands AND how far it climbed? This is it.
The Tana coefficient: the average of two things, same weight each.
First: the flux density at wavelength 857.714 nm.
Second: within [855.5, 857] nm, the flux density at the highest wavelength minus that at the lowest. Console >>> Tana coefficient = 0.380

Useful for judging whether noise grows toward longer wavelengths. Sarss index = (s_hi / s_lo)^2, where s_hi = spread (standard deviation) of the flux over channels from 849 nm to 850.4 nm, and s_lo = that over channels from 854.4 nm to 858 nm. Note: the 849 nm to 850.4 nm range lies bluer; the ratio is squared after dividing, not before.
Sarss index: 5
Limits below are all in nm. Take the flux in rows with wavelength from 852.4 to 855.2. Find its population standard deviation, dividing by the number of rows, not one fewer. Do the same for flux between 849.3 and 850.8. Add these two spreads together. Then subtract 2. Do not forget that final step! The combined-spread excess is -1.880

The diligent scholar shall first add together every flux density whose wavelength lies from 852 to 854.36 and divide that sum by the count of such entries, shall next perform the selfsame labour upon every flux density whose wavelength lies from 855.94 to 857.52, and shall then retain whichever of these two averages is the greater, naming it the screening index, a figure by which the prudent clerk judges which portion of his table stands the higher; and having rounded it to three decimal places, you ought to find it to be 0.745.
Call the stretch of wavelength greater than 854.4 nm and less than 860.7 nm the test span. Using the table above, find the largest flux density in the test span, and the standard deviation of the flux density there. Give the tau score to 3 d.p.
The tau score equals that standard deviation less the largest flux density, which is -0.745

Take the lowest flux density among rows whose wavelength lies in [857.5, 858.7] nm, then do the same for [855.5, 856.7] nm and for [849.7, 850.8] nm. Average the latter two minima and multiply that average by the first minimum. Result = 0.50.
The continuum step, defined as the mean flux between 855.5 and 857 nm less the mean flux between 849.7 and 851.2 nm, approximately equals 0.04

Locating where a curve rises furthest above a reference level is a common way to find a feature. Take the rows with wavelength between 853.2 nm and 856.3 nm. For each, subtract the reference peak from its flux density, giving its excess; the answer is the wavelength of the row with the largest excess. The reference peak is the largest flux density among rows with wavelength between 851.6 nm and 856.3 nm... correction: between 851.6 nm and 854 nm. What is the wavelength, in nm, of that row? 856.135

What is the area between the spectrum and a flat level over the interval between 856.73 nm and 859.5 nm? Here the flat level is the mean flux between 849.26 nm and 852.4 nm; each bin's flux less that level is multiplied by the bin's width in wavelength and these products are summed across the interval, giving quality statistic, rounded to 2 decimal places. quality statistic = 0.12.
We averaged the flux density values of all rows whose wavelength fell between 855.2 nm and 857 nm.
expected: 0.74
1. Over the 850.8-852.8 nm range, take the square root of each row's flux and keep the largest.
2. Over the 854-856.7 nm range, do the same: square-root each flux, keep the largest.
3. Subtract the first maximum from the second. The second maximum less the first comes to 0.011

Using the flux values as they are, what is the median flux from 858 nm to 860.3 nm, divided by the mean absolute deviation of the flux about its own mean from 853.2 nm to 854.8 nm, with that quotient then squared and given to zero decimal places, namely 113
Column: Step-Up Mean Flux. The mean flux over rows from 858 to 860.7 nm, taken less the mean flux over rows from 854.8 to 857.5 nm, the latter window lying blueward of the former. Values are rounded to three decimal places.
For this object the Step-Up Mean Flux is 0.009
